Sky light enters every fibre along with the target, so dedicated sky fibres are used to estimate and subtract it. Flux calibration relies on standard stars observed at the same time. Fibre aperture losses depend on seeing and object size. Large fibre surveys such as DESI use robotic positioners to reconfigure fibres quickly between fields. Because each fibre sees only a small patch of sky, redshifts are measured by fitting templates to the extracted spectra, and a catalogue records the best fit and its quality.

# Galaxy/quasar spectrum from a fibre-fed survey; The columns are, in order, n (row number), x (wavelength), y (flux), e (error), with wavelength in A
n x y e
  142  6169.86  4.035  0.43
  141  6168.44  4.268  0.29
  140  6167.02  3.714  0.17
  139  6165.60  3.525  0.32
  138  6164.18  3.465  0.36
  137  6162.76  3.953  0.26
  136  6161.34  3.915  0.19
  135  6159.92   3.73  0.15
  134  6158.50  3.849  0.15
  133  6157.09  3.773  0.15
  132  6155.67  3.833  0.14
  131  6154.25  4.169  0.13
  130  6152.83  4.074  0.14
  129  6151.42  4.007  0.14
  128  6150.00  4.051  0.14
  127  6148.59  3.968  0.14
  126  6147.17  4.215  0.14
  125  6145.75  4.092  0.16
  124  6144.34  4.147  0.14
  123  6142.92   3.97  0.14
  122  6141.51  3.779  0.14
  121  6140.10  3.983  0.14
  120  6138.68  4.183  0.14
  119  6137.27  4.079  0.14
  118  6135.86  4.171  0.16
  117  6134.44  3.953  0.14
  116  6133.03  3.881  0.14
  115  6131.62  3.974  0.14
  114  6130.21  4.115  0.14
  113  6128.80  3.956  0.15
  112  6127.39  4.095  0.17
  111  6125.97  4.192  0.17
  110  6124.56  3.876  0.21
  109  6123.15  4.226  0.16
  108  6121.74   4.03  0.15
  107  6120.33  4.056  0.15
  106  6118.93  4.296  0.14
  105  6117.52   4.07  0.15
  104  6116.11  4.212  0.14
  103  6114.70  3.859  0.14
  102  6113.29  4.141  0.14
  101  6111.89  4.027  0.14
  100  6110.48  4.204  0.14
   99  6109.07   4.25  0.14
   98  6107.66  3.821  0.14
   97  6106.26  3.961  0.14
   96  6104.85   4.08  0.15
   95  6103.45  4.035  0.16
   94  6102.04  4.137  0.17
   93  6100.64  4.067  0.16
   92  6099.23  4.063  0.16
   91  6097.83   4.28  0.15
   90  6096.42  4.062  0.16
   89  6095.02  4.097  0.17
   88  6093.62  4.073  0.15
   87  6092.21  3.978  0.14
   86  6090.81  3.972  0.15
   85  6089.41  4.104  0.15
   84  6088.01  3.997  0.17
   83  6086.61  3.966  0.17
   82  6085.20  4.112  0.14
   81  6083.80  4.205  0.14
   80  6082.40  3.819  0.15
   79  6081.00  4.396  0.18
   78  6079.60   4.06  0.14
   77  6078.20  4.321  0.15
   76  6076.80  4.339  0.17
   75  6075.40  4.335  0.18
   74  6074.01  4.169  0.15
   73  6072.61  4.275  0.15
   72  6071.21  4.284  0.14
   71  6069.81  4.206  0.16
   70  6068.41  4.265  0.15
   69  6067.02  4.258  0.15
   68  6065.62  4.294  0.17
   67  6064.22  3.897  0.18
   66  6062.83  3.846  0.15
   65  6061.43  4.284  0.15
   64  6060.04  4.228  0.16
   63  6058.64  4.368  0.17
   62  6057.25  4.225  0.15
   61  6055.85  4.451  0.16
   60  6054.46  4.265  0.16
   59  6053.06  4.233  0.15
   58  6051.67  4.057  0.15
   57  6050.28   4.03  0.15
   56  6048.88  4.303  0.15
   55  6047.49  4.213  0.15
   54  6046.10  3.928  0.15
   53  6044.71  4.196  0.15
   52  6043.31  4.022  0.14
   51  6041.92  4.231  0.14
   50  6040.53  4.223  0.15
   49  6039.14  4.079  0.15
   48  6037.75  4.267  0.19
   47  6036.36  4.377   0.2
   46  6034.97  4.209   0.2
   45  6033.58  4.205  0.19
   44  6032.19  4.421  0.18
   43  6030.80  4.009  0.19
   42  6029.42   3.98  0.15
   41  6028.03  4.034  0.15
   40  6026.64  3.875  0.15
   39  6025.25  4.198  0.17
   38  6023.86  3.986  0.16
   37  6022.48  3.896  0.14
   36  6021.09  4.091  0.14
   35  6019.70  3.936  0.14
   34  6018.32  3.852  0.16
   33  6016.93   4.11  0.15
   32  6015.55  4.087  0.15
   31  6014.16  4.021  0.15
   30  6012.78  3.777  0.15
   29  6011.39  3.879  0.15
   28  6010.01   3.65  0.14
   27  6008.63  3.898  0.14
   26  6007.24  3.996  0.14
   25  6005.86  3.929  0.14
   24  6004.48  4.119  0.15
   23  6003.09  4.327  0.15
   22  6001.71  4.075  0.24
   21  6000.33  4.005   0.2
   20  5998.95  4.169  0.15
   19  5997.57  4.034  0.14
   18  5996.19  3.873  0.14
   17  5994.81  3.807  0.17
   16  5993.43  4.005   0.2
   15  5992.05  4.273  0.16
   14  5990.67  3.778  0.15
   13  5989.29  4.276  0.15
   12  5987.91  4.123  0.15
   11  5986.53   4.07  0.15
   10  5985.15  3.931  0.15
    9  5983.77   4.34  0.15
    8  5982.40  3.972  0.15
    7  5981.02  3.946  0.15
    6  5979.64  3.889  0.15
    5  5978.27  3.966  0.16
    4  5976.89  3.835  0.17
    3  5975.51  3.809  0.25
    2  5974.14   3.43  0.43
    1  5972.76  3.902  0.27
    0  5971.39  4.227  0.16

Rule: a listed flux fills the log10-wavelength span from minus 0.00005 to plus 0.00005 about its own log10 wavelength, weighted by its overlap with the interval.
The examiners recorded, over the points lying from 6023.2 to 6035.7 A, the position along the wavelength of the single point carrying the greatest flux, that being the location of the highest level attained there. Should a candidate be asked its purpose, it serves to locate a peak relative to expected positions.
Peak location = 6032.19 A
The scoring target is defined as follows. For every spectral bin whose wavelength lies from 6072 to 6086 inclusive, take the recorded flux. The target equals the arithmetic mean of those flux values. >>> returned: 4.20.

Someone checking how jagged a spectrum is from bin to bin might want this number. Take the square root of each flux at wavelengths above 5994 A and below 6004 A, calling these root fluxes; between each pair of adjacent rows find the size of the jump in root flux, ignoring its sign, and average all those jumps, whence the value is 0.0350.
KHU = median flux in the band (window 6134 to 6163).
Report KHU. 3.98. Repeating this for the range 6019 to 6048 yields 4.09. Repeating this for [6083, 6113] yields 4.07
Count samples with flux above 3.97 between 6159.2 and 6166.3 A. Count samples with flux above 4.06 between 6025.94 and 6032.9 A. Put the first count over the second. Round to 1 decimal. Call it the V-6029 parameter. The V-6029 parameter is 0.0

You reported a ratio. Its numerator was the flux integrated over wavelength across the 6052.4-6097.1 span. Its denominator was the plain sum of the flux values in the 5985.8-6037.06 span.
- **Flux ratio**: 1.2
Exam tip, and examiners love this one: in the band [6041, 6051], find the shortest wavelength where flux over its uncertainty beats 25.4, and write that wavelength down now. 6041.92 A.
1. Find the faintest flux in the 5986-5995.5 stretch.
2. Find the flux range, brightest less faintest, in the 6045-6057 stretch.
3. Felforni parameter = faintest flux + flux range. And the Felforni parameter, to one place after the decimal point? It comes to 4.3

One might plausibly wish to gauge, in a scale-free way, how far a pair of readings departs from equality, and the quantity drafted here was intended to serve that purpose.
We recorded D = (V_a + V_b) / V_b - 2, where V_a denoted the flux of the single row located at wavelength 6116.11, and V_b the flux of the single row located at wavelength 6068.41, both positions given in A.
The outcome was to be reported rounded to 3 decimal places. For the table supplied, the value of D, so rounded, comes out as -0.012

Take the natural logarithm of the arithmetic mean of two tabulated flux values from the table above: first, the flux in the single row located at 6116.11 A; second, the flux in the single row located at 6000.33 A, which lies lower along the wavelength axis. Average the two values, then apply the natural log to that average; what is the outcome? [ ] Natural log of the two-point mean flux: 1.413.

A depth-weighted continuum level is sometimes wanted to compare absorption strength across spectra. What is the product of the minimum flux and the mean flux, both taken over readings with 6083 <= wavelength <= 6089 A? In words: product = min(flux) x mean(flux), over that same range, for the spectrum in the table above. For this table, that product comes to 16.1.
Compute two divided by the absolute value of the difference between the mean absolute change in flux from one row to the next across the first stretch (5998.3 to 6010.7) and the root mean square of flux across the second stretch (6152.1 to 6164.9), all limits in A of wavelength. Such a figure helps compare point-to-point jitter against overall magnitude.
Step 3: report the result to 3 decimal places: 0.540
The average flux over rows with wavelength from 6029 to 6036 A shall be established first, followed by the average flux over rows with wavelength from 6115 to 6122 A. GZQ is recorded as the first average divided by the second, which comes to 1.01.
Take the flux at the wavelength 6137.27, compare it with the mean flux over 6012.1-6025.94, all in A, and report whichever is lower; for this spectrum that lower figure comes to 4.00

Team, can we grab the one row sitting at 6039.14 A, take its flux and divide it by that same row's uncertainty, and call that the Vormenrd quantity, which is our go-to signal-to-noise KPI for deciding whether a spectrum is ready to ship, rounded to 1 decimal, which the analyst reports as 27.2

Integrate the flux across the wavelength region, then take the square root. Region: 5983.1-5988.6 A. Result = 4.76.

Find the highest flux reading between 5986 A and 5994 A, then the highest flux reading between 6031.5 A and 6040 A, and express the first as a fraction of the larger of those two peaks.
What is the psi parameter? 0.97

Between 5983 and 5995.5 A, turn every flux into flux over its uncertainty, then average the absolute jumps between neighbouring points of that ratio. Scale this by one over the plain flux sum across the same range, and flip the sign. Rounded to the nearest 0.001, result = -0.065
